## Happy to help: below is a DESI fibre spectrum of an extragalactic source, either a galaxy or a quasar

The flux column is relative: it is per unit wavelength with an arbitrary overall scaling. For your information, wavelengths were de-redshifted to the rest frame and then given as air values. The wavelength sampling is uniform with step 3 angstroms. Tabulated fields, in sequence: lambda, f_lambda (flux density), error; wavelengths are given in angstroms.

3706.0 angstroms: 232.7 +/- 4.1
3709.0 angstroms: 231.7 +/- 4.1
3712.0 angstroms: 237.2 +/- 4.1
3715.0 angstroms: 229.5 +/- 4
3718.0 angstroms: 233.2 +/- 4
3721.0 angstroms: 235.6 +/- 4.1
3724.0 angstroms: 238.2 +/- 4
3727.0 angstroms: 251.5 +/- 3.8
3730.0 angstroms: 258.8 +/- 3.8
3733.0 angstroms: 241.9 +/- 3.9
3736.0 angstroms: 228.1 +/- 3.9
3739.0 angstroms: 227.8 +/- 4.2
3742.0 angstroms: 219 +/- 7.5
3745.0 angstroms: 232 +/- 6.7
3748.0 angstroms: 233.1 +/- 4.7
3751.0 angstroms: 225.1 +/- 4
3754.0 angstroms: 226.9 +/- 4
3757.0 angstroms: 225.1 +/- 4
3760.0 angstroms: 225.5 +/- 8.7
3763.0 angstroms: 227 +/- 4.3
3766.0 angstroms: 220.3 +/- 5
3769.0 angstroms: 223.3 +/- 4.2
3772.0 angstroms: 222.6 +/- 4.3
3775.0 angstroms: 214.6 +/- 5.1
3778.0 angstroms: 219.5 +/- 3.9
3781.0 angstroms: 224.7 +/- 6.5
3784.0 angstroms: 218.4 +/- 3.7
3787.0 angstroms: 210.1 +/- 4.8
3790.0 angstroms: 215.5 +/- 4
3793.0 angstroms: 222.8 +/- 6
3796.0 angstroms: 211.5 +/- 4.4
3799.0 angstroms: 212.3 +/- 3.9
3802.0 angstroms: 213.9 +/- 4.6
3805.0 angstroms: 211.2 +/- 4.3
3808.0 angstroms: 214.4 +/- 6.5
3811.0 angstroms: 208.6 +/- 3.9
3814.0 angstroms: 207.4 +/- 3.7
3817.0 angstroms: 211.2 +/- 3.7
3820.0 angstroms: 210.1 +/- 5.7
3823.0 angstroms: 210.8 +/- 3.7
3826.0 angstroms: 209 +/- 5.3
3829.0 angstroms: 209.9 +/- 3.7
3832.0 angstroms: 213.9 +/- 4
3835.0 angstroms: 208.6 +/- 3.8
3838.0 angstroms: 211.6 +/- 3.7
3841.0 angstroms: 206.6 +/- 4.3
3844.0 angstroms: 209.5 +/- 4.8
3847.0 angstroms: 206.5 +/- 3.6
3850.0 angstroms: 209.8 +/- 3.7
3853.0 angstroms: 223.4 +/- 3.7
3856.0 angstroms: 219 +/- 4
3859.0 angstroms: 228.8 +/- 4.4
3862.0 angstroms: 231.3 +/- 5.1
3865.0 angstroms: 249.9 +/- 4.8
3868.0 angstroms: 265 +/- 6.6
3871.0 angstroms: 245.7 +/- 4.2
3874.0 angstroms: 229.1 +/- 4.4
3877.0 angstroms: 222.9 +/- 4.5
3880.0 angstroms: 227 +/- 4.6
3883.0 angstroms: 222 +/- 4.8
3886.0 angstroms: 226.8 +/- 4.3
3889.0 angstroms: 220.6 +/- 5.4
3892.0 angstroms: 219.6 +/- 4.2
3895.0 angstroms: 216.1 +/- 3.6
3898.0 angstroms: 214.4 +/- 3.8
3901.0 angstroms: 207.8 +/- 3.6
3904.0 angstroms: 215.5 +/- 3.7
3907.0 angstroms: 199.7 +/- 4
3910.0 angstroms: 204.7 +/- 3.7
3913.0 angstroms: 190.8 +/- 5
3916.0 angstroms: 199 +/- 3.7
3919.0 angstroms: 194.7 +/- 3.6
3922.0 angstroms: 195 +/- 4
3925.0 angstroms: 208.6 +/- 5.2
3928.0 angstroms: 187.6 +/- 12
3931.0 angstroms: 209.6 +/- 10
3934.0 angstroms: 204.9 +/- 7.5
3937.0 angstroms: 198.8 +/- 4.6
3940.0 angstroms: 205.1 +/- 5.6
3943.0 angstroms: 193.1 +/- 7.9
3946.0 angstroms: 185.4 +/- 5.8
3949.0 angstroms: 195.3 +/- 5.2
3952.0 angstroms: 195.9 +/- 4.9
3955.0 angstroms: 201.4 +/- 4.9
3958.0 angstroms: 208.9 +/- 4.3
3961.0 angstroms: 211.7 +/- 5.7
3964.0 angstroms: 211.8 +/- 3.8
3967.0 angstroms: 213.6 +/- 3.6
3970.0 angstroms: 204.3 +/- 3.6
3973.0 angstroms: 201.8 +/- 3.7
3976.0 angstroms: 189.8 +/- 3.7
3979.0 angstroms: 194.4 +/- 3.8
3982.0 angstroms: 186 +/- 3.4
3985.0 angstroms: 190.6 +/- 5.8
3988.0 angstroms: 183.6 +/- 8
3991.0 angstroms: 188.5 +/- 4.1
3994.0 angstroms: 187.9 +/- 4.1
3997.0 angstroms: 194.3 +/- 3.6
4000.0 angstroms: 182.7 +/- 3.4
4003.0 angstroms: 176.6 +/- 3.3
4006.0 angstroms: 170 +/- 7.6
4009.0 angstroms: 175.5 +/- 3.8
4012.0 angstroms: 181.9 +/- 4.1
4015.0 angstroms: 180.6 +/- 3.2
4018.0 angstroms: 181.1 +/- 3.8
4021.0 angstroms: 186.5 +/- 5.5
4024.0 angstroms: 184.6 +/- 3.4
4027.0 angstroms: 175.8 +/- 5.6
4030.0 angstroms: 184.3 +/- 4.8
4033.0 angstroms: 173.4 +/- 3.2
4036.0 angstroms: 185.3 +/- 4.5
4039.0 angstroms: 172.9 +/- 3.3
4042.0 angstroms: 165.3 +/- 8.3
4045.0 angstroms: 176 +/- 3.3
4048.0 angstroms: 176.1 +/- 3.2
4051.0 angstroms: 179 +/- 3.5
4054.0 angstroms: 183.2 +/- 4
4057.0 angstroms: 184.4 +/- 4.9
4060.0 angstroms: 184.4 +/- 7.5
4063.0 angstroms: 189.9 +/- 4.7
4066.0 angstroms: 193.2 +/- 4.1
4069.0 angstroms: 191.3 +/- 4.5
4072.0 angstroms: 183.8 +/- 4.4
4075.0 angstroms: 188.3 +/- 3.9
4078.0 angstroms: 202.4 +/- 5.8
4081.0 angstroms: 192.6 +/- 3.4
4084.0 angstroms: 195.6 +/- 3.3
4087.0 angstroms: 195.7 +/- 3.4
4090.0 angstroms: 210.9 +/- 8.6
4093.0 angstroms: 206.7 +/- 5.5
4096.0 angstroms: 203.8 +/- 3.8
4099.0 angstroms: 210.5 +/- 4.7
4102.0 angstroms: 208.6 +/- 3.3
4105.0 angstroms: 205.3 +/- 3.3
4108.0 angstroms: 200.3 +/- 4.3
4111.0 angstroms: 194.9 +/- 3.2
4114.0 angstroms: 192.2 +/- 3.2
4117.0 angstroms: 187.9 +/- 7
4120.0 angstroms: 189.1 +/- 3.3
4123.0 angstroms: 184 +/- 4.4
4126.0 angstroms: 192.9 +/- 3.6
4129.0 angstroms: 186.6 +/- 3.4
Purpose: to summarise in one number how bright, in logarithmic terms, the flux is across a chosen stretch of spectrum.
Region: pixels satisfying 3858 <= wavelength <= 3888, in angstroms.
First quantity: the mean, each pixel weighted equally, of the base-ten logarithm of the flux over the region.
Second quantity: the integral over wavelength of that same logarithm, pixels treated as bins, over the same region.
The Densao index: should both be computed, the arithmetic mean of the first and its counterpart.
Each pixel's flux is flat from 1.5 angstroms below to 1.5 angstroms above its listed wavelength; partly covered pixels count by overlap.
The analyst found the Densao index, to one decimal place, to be 36.7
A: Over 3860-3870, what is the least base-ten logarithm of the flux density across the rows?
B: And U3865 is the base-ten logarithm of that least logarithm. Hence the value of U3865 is 0.374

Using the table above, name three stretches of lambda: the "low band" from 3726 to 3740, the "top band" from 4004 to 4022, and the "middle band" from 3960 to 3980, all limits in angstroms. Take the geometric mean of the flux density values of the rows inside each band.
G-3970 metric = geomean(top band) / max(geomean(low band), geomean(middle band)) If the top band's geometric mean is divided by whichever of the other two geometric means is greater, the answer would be 0.74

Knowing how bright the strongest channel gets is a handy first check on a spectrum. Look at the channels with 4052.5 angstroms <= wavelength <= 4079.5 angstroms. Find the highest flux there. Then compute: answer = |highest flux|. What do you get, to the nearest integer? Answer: 202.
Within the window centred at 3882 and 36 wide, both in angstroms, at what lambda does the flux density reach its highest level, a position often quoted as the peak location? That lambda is 3868.0 angstroms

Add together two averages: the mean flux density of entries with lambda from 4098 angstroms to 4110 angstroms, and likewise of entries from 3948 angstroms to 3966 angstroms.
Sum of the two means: 410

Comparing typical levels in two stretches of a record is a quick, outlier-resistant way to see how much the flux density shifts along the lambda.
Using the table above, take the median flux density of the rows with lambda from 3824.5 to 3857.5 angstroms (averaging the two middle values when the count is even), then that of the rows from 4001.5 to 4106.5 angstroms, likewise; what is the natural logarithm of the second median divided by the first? -0.129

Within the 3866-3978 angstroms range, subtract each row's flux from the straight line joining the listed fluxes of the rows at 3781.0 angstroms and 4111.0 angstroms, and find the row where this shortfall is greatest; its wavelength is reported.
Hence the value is 3946.0 angstroms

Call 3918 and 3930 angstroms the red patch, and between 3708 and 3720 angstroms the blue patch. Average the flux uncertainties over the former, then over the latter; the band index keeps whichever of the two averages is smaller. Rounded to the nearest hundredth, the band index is 4.05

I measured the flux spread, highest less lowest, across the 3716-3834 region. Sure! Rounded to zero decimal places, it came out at 51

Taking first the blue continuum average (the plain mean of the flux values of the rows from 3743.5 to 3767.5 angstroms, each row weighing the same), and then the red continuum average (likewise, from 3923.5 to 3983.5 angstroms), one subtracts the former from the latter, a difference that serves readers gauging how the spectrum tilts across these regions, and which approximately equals -26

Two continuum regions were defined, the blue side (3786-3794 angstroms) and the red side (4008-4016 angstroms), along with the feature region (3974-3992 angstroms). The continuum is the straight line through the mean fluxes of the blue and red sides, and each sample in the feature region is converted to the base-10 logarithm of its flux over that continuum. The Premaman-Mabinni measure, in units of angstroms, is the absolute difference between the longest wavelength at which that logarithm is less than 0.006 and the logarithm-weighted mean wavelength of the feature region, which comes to 5.4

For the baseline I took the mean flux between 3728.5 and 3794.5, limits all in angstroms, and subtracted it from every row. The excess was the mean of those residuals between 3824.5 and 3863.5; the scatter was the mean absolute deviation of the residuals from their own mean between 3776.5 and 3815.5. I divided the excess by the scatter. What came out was -2.6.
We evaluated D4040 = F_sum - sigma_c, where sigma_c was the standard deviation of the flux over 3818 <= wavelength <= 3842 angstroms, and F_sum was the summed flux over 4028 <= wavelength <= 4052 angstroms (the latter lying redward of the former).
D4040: 1410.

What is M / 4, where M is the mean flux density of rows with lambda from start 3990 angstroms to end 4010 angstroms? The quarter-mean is 46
